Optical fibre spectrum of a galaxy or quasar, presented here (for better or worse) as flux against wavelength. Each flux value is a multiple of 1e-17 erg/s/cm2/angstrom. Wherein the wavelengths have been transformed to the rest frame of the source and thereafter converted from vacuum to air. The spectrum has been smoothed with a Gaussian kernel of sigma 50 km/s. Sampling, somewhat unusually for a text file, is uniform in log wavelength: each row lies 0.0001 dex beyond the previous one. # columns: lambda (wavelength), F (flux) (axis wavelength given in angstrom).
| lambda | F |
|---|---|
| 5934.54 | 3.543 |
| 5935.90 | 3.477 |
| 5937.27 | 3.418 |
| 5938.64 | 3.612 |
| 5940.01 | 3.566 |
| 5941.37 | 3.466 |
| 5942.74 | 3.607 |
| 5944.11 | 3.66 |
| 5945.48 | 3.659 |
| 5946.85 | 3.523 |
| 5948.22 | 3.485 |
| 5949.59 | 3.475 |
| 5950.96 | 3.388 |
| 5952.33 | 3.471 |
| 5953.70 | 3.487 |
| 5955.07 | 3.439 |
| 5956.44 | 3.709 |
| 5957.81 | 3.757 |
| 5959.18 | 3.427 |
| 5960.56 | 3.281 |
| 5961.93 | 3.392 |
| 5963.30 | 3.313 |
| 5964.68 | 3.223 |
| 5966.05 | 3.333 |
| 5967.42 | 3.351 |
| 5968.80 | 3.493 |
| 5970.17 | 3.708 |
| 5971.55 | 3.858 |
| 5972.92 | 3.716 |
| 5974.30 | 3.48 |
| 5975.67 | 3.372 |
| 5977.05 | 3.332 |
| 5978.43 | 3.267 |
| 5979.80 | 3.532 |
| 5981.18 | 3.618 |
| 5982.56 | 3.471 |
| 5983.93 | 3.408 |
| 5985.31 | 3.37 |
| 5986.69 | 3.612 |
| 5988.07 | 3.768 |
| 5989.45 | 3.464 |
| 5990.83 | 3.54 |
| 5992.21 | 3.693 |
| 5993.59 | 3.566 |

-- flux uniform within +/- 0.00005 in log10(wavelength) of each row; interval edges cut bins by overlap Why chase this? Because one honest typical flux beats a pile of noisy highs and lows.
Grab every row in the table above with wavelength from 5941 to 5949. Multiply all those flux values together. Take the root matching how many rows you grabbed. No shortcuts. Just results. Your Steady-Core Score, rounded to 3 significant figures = 3.57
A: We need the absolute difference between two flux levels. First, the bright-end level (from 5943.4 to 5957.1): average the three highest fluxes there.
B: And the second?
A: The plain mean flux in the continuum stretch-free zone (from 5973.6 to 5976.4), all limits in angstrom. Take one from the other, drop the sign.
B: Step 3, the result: 0.25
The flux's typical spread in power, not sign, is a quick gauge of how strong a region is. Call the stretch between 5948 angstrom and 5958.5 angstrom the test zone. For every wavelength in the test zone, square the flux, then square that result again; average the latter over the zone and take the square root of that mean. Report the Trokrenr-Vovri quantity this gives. 12.5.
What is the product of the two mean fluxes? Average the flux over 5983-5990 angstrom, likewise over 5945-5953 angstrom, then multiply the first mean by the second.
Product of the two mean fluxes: 12.3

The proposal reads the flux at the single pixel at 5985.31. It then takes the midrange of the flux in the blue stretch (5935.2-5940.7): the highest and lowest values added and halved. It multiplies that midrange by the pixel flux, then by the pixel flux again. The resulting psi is 39.9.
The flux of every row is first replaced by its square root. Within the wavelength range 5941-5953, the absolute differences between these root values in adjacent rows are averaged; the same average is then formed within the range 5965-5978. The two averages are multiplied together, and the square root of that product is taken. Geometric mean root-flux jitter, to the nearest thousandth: 0.025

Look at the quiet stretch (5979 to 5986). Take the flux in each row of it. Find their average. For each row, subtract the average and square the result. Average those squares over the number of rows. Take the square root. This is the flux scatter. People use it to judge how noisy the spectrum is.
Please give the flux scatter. 0.09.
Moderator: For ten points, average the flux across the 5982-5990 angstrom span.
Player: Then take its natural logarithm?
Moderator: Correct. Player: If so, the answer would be 1.26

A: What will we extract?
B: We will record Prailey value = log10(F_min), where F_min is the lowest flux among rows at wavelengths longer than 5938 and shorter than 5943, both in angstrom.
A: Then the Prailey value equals 0.540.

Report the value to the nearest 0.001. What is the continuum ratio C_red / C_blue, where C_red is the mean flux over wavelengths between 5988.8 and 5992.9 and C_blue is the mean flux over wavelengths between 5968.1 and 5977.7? 1.000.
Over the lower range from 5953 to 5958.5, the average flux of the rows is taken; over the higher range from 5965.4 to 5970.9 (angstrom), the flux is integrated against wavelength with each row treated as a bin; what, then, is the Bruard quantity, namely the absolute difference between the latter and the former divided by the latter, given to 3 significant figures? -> 0.811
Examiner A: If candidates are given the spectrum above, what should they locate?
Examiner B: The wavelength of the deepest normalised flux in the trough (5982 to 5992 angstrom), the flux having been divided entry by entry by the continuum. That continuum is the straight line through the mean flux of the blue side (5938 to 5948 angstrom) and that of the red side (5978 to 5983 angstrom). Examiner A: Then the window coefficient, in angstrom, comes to 5985.31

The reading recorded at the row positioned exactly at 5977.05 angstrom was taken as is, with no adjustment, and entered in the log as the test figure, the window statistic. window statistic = 3.332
